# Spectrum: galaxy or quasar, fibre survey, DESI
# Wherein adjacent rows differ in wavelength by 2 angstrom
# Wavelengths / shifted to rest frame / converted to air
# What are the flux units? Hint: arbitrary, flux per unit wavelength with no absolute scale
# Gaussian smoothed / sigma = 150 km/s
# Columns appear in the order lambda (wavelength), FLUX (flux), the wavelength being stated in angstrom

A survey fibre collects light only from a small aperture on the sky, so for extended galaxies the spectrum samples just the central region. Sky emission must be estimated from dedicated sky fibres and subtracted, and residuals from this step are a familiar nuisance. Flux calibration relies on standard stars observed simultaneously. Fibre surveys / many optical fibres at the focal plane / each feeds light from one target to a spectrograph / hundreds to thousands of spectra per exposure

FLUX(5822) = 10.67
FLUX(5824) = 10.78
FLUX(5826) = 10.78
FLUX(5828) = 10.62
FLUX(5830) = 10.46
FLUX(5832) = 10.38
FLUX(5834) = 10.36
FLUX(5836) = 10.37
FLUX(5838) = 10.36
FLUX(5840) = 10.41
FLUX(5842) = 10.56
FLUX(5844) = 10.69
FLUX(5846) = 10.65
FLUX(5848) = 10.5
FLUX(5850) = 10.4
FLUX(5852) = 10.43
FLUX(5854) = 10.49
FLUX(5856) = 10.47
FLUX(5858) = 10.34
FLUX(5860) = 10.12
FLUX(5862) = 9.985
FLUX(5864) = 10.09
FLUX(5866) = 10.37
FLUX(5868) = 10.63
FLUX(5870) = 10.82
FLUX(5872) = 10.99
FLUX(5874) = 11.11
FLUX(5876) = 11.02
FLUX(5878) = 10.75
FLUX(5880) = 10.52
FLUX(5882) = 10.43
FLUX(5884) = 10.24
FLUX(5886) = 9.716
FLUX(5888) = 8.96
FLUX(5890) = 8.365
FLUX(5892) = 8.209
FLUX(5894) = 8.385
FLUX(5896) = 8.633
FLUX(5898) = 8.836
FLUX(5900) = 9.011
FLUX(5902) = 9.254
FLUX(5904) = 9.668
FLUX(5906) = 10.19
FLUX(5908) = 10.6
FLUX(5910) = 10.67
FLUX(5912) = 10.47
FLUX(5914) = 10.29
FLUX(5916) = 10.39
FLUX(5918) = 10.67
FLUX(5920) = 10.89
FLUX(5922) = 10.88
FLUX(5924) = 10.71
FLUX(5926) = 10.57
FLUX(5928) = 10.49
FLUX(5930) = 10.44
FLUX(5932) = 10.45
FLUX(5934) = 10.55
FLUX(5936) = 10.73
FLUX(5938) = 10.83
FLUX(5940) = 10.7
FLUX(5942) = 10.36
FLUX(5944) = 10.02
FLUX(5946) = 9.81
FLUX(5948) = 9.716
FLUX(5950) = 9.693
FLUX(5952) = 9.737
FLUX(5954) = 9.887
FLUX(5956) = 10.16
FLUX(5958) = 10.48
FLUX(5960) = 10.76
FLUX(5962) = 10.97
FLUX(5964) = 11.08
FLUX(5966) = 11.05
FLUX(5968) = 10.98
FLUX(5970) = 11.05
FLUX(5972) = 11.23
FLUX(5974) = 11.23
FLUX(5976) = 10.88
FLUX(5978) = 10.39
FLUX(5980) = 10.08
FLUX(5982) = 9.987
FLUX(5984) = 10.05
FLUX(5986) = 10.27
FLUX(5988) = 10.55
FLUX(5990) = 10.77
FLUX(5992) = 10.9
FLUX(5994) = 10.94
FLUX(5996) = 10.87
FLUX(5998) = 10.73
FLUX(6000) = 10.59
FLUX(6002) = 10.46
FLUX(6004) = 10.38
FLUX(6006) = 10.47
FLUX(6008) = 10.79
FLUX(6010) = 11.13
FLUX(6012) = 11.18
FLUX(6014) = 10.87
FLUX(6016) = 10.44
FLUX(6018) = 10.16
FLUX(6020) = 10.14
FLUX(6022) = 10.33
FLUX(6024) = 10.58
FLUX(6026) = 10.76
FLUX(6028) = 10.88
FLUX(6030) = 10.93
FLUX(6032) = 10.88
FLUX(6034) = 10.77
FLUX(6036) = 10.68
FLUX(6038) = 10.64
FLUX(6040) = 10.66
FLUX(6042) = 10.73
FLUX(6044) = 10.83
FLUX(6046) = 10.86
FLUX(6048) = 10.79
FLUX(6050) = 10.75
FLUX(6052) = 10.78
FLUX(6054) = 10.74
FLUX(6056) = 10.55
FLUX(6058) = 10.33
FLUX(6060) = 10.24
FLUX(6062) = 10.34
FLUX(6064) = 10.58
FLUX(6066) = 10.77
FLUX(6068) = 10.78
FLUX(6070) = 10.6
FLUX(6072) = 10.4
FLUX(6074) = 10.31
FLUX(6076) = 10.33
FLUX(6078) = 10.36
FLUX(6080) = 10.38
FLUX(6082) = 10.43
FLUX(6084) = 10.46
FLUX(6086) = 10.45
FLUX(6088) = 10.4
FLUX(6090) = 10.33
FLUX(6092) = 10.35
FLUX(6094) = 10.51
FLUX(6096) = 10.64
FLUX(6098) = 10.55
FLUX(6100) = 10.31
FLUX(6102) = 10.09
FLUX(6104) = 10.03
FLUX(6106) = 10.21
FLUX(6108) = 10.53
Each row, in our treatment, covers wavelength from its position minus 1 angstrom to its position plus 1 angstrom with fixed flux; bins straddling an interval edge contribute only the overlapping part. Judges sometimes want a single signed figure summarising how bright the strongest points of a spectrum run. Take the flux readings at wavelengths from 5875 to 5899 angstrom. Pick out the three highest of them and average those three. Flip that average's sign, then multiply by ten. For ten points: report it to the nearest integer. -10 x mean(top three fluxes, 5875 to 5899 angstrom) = -108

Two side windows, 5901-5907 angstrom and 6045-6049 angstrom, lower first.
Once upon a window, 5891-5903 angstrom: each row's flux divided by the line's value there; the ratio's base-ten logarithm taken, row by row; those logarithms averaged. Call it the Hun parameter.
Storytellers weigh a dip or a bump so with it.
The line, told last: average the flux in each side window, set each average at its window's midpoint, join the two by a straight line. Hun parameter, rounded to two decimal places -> -0.04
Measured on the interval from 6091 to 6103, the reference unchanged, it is -0.03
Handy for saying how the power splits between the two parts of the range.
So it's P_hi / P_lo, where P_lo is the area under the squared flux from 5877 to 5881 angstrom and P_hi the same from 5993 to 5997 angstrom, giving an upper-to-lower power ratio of 1.05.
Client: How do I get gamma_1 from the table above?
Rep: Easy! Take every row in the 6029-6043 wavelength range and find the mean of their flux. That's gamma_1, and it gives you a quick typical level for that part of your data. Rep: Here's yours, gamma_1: 10.8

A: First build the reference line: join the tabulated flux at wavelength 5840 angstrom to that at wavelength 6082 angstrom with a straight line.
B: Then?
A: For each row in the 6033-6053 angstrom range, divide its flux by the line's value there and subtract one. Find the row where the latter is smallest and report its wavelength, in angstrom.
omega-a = 6038 angstrom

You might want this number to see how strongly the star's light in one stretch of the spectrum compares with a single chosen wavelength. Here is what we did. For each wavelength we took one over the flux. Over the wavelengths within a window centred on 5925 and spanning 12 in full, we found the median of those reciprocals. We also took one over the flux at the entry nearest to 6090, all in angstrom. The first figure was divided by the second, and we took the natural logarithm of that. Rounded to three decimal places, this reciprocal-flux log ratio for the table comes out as -0.030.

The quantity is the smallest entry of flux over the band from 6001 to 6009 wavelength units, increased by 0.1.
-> 10.5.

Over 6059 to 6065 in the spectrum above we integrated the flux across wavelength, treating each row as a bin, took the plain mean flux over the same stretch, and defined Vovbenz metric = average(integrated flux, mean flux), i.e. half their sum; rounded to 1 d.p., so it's 36.4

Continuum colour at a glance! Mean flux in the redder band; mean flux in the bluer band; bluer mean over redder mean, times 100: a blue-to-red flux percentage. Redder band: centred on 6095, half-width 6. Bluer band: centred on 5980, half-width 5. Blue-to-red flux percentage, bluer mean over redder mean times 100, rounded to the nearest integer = 98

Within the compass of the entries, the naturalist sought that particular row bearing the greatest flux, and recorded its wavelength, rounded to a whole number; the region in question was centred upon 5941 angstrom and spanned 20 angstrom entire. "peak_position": 5938 angstrom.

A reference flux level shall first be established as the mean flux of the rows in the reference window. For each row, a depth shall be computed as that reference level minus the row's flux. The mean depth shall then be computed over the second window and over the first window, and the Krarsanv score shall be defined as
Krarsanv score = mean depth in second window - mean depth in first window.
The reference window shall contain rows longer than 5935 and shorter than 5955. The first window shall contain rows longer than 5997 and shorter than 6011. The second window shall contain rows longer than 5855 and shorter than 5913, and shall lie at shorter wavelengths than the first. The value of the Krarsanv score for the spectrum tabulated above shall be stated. 0.69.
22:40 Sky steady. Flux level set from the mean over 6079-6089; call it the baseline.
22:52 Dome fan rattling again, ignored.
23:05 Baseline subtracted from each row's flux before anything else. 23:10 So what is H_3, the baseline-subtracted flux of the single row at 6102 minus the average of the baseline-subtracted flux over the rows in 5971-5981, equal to -0.7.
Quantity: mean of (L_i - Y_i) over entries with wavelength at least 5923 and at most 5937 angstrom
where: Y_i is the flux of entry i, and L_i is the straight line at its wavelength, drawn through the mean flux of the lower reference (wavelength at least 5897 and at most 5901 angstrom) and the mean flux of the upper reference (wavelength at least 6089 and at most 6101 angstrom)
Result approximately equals -1.40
